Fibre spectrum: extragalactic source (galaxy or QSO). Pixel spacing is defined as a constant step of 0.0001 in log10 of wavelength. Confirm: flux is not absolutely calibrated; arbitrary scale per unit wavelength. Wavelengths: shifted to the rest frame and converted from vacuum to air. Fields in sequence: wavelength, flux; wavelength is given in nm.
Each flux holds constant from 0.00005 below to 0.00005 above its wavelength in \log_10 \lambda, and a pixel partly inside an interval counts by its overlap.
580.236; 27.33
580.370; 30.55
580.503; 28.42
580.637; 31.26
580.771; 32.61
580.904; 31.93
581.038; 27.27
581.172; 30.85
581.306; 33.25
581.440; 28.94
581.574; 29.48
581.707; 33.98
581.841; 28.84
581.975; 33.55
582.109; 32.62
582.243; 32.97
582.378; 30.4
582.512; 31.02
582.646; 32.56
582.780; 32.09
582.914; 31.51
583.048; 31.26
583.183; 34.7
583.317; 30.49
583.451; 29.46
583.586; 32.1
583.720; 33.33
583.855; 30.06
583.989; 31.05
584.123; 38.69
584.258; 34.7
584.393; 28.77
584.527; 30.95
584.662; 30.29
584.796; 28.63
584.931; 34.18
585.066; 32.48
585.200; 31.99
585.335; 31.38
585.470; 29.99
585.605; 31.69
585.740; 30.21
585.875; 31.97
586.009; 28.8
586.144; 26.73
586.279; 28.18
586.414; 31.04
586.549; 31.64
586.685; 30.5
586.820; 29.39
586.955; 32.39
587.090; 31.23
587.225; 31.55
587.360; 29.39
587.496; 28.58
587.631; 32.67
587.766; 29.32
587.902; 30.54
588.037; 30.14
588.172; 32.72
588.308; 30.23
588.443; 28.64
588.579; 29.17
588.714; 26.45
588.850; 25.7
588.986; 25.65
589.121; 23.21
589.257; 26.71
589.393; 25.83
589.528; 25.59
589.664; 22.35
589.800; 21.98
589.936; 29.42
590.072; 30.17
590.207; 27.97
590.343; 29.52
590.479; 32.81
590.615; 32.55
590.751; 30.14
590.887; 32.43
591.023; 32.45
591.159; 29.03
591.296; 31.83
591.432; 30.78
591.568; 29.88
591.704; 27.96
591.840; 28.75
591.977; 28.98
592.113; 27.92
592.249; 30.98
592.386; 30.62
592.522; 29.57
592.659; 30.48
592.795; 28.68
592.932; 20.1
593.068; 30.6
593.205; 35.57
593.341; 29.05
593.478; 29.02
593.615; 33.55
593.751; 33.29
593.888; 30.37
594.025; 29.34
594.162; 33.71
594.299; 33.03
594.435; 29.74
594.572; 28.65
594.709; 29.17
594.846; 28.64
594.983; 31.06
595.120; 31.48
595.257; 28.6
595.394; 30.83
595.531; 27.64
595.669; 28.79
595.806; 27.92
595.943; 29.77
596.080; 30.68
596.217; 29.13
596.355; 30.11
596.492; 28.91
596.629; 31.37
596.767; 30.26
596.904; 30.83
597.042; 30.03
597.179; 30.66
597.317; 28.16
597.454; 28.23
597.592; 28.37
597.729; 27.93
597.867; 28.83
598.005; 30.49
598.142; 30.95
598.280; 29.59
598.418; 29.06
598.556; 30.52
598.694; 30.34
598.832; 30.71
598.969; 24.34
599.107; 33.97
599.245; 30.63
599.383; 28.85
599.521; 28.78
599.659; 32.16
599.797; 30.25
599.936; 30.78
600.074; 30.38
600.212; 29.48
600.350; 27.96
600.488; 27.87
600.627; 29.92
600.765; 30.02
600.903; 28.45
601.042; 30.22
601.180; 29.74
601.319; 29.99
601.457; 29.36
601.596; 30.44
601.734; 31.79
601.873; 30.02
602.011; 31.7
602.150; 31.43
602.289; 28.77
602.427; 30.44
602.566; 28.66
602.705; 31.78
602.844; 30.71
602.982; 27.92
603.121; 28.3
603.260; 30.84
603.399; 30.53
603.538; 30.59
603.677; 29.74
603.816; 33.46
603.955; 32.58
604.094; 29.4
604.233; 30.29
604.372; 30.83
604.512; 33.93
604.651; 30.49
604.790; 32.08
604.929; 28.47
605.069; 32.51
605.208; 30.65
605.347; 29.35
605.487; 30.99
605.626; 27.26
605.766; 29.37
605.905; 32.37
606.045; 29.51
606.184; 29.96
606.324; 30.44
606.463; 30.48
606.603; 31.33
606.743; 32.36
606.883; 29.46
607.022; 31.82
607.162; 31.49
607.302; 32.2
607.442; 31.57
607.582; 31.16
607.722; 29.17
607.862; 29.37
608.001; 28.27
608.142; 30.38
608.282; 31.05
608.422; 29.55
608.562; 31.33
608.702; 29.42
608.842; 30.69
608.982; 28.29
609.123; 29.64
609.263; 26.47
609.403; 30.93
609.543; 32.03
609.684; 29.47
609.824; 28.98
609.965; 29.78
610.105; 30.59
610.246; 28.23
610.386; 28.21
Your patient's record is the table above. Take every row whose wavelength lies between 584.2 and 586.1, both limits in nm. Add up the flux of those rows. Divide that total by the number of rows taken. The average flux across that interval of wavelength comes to 31.1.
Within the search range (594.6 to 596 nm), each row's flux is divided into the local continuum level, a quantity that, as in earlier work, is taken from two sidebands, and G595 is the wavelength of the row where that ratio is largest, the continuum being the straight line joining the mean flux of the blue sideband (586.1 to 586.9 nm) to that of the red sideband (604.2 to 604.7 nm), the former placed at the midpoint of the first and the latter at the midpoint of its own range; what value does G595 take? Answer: 595.531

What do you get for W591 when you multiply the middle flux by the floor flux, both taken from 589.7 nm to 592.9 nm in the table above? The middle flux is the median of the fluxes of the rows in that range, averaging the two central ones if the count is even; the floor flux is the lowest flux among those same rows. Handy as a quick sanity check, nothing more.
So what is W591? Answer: 657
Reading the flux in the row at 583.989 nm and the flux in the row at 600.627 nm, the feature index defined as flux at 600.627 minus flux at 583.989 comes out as -1.1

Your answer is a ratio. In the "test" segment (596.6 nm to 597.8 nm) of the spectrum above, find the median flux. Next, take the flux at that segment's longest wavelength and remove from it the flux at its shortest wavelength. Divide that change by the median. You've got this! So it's -0.11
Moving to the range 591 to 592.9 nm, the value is -0.13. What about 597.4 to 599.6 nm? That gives 0.02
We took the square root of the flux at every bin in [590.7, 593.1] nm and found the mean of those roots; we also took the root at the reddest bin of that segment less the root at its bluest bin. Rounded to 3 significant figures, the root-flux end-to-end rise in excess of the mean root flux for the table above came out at -5.38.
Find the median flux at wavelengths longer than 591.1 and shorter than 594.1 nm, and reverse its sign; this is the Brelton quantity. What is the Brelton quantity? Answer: -29.7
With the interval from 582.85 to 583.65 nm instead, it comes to -31.4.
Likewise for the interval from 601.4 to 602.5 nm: -30.4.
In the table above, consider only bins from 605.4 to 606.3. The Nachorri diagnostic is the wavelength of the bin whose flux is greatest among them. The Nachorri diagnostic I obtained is 605.905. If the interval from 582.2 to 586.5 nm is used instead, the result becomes 584.123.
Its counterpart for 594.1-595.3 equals 594.162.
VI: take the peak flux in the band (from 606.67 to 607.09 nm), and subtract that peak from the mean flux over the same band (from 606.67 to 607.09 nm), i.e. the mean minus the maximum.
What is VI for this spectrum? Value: -1.1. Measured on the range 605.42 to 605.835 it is -1.8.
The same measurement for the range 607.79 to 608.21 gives -1.0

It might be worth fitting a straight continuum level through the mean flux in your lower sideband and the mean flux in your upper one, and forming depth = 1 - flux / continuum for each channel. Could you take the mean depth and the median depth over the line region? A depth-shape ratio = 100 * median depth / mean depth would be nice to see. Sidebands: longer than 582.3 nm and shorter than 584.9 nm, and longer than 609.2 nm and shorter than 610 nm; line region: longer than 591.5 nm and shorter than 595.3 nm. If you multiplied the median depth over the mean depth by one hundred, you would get 136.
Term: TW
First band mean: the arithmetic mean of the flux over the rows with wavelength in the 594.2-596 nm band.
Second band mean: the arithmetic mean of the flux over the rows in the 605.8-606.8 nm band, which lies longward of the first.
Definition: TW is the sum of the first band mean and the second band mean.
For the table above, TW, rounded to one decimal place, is 60.6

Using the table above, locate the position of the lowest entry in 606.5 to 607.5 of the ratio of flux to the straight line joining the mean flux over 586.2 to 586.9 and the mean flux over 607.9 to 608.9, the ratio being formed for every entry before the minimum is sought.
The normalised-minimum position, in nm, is 606.883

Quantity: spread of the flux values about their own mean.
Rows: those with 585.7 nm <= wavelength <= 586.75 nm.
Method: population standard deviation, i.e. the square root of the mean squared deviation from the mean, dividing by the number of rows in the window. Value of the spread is 1.71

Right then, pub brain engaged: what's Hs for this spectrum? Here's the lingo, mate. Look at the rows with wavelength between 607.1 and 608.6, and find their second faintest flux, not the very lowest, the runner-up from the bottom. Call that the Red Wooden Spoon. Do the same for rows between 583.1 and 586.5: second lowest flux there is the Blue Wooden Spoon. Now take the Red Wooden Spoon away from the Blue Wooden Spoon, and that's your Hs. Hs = -1.0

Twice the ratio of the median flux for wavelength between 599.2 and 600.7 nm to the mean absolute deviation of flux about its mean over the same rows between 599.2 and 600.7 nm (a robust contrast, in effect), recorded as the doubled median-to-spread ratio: 57.5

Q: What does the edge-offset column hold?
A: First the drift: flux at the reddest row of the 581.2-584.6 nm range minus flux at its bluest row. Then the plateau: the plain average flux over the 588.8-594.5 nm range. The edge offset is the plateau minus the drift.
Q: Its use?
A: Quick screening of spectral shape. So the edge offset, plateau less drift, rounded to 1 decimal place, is 31.5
